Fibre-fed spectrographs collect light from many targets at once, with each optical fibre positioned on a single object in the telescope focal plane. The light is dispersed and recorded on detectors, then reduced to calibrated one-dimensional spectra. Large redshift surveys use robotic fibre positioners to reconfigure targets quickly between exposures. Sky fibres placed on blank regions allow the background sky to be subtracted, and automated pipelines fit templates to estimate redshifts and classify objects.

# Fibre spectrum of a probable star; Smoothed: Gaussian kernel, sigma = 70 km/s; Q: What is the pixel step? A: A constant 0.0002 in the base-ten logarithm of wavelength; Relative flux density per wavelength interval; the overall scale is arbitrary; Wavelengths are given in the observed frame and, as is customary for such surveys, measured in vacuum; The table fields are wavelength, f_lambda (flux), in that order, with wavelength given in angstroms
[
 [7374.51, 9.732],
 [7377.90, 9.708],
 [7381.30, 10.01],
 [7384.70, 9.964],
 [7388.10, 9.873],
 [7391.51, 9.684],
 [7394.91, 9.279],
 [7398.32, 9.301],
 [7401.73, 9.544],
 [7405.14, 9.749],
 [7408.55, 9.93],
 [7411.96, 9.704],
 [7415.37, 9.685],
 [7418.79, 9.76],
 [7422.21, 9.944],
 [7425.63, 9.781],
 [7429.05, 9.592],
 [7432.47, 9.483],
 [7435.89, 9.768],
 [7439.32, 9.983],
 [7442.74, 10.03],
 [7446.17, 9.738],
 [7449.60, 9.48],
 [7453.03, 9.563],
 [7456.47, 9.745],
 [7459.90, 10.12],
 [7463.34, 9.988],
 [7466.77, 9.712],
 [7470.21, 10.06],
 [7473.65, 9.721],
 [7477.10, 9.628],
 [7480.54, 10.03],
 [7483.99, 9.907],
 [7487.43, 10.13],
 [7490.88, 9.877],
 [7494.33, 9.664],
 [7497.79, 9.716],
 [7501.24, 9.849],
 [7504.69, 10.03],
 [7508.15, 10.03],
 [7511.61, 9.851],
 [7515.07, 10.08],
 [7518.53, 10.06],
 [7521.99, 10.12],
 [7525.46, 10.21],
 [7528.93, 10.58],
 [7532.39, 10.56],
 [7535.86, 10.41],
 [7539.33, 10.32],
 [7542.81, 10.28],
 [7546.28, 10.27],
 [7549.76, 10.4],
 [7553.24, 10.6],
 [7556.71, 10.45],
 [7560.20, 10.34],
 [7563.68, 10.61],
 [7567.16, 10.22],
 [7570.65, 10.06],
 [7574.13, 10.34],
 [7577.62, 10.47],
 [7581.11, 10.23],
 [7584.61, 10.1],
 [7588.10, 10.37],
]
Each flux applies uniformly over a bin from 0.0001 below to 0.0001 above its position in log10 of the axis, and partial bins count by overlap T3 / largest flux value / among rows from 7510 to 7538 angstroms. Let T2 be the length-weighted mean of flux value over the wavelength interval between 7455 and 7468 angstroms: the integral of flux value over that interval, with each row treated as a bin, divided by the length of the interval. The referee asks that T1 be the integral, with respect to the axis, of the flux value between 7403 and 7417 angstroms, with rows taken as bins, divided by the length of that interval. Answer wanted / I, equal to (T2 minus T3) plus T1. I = 9.1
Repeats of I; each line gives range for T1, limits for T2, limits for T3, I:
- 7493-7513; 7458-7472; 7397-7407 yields 10.1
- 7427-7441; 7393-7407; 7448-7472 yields 9.1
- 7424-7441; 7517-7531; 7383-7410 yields 10.0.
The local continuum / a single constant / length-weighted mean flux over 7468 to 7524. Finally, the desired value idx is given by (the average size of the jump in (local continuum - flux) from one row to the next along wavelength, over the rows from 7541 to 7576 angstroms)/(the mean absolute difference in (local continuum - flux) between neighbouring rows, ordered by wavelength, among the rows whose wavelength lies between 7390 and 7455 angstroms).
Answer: 1.1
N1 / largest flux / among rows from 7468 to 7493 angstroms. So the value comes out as 10.13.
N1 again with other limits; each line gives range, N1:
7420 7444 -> 10.03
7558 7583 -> 10.61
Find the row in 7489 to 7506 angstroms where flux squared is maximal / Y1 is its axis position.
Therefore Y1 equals 7504.69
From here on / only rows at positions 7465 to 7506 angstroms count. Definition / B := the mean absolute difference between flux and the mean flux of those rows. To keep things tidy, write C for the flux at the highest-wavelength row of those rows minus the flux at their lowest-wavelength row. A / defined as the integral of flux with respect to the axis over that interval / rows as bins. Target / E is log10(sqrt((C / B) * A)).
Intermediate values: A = 404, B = 0.145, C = 0.32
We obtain 1.47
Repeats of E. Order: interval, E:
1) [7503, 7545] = 1.38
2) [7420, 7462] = 1.32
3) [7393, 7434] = 1.34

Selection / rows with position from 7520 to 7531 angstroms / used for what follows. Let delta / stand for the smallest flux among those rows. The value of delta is 10.12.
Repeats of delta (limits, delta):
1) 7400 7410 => 9.544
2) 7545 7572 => 10.06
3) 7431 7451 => 9.48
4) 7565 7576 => 10.06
